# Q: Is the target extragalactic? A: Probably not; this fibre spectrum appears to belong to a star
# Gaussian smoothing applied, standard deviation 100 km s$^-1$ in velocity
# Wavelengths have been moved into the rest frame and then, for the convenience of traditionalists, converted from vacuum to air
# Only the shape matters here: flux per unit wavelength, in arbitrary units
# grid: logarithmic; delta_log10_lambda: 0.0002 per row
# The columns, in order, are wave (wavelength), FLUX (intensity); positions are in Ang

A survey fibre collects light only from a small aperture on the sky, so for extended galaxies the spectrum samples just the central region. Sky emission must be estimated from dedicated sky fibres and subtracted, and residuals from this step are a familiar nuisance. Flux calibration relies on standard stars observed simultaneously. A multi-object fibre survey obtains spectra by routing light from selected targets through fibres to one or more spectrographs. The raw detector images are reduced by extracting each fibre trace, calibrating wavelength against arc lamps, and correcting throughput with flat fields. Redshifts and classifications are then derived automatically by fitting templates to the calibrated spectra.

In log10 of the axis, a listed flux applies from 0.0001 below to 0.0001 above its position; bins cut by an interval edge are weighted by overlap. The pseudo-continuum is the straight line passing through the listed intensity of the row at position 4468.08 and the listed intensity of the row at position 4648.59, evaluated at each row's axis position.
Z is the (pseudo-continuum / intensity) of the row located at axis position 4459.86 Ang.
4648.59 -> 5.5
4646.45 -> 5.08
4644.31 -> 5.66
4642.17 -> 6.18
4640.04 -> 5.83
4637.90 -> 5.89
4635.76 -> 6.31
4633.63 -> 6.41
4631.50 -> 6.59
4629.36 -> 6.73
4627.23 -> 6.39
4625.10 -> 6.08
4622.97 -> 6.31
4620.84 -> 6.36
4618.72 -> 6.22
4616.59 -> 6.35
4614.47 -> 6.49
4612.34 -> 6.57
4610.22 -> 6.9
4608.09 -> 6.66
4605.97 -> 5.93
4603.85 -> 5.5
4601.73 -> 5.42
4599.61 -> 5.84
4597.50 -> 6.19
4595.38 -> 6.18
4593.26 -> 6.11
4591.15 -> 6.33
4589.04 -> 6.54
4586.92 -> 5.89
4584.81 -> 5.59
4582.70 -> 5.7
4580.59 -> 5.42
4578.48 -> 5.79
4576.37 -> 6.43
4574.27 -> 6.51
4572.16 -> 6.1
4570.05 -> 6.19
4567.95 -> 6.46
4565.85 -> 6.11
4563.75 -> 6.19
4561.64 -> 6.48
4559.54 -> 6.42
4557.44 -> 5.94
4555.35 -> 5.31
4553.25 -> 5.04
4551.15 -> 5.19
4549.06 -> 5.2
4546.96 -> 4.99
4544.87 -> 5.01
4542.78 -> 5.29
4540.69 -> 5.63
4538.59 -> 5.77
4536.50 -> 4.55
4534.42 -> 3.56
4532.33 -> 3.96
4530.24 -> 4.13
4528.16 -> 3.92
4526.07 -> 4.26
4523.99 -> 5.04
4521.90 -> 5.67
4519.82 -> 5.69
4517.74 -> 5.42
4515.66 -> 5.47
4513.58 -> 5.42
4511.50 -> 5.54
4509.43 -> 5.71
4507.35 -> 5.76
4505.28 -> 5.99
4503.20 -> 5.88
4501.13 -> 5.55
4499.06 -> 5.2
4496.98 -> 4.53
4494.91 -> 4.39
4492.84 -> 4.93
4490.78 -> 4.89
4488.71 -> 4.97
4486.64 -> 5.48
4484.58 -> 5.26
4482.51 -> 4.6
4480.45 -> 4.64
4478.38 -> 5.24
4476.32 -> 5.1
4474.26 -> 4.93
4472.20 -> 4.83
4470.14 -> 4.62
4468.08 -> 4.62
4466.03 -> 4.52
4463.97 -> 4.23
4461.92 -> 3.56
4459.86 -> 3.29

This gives 1.39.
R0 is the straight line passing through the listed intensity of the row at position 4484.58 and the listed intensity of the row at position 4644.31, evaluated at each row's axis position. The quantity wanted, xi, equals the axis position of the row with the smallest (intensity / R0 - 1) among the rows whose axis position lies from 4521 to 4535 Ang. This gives 4534.42 Ang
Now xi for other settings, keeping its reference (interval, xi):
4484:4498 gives 4494.91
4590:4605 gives 4601.73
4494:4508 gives 4494.91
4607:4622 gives 4618.72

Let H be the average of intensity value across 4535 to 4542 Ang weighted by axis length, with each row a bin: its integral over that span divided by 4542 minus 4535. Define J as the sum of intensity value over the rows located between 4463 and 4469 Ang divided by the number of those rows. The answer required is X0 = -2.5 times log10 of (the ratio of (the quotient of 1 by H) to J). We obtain 3.4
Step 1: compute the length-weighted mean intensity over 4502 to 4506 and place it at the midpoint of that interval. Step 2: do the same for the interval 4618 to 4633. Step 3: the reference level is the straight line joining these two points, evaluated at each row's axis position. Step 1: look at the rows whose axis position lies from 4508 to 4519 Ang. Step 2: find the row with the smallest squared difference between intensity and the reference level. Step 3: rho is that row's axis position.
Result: 4509.43 Ang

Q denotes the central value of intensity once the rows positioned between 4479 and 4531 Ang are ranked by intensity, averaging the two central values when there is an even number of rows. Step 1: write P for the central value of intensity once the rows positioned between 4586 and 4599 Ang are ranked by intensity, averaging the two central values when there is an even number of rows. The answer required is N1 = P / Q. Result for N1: 1.18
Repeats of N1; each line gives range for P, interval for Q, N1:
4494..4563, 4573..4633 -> 0.85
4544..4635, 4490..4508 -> 1.19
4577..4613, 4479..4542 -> 1.13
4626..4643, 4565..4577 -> 1.01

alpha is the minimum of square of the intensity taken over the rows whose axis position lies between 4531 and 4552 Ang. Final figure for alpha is 13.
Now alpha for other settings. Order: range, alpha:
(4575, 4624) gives 29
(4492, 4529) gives 15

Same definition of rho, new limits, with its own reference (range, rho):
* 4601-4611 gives 4608.09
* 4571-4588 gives 4572.16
